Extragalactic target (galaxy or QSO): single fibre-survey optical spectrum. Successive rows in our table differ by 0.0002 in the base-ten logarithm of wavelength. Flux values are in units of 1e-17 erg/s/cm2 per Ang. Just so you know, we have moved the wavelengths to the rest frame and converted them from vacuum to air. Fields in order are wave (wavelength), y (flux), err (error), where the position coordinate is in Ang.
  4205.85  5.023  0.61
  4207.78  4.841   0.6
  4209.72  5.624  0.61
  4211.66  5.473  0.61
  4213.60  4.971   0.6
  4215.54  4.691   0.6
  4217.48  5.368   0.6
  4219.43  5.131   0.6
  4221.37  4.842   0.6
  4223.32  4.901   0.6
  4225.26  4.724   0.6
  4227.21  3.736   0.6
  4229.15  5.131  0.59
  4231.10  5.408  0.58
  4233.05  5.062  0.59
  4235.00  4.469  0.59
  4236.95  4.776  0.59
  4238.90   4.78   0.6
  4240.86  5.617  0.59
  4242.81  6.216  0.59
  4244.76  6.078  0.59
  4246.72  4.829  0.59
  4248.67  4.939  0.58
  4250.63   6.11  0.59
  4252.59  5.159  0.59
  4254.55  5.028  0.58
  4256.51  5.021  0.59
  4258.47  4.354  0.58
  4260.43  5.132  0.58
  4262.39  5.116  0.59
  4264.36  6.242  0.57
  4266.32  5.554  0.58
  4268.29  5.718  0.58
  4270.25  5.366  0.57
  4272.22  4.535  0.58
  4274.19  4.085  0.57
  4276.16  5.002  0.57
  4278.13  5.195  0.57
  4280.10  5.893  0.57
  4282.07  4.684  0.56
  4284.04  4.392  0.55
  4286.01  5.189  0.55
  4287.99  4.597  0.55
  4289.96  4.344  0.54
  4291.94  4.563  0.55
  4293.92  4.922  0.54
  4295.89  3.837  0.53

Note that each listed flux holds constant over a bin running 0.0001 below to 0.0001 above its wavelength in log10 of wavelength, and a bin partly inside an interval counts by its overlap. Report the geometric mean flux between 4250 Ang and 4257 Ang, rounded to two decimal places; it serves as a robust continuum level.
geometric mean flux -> 5.31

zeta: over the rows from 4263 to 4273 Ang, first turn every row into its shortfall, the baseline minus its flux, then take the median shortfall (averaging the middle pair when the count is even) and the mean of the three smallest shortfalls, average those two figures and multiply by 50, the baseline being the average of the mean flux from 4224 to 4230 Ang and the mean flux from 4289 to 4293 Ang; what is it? -60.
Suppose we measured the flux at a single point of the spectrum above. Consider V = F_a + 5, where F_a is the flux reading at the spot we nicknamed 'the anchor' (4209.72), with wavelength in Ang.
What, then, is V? 10.6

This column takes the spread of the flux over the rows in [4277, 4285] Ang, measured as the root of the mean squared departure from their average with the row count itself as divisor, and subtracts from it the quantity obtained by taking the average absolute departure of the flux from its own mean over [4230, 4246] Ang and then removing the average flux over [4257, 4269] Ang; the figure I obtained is 5.4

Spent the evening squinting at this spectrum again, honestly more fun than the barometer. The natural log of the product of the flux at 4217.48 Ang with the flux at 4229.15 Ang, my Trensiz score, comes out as 3.32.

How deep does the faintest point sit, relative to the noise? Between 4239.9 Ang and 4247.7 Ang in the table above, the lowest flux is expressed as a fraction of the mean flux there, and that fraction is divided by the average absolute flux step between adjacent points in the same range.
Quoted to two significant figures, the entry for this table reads 1.3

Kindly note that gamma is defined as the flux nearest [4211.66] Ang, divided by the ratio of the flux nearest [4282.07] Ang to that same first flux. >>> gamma 6.4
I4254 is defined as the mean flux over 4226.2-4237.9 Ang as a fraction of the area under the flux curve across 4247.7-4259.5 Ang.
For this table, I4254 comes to 0.079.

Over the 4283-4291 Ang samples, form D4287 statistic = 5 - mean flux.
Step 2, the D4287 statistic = 0.37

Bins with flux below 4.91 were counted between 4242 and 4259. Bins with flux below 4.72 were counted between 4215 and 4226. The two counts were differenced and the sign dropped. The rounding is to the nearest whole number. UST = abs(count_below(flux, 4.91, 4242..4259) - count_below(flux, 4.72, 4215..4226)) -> 1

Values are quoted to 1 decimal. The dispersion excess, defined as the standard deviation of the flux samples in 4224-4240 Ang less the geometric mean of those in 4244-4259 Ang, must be -4.7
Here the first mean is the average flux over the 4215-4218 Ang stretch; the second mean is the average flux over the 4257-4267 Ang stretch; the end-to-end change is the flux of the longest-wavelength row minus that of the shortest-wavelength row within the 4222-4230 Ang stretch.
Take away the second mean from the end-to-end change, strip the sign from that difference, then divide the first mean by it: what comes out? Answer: 1.00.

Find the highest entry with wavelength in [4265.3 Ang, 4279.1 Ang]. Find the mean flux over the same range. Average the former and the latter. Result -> 5.4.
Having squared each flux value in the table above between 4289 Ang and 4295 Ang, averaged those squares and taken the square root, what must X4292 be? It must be 4.62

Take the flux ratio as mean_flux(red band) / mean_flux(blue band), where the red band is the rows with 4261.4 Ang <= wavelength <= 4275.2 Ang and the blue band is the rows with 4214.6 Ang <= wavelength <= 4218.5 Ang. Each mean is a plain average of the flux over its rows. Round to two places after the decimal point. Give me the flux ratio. 1.04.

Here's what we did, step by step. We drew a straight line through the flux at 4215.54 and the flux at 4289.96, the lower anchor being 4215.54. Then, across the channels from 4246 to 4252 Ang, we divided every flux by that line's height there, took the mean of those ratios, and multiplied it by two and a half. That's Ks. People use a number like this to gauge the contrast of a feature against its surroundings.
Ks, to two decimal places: 2.92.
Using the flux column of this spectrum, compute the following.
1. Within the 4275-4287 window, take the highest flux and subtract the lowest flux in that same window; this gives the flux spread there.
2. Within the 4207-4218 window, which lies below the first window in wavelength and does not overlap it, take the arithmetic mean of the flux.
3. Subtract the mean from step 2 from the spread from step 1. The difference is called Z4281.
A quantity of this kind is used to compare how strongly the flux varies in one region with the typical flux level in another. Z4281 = -3.66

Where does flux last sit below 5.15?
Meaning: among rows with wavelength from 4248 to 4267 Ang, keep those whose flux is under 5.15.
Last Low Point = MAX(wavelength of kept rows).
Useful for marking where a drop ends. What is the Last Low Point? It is 4262.39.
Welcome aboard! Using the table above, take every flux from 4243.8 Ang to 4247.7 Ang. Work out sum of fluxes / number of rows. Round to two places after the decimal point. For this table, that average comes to 5.45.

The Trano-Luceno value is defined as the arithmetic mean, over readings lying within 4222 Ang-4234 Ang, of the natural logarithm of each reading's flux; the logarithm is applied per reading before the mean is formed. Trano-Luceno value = 1.57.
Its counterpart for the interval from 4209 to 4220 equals 1.65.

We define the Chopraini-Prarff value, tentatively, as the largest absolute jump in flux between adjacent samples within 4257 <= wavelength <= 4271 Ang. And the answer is 1.13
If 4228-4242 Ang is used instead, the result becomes 0.84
